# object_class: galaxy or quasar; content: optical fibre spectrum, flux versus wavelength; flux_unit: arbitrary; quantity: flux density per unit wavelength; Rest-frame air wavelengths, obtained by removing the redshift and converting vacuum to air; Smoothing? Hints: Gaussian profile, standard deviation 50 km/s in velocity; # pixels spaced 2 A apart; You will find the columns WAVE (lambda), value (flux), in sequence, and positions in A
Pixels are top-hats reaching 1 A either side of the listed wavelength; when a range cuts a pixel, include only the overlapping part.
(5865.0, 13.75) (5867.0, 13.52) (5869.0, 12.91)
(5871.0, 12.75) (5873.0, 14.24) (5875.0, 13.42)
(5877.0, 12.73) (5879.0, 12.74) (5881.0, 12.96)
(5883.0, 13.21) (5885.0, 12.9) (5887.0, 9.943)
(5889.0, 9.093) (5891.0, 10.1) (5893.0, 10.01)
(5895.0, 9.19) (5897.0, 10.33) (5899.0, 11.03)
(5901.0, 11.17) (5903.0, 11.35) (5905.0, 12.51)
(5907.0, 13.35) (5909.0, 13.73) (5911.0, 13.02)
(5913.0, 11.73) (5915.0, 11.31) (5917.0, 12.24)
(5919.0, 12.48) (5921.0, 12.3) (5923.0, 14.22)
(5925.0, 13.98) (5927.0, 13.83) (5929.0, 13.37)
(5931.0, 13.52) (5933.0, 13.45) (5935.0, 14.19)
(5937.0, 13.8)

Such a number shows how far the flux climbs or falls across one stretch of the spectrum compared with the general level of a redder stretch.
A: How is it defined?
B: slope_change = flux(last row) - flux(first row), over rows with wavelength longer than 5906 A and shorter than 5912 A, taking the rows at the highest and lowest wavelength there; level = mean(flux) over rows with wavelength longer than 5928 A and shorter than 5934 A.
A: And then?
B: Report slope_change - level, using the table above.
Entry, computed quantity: -13.8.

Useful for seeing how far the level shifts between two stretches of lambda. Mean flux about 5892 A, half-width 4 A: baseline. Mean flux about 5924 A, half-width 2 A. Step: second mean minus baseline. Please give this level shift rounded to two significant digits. 4.5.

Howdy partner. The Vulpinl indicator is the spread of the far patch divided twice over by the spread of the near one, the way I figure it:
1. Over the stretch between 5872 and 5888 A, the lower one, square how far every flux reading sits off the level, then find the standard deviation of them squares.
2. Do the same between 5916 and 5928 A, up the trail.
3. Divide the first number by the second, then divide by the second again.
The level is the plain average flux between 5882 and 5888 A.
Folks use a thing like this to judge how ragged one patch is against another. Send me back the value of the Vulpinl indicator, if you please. 0.4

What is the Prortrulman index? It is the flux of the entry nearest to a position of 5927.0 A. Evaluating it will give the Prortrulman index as 13.83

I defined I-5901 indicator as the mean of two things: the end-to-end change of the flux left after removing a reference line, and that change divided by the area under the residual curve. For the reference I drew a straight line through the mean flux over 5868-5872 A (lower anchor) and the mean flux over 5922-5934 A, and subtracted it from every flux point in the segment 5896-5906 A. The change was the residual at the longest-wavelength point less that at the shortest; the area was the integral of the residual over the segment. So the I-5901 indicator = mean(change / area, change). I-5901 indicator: 1.0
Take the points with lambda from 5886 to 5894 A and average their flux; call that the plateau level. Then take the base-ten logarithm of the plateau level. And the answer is 0.99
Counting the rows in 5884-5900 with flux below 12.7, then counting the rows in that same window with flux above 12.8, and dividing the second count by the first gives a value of 0.1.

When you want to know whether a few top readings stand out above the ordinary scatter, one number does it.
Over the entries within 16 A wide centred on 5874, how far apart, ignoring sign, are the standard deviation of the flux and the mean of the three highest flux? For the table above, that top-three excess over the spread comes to 13.2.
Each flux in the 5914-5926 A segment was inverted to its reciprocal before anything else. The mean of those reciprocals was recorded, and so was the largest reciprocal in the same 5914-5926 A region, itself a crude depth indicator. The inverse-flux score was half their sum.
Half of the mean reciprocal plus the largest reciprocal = 0.084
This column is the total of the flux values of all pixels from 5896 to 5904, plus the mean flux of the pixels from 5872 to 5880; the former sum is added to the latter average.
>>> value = 57.2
